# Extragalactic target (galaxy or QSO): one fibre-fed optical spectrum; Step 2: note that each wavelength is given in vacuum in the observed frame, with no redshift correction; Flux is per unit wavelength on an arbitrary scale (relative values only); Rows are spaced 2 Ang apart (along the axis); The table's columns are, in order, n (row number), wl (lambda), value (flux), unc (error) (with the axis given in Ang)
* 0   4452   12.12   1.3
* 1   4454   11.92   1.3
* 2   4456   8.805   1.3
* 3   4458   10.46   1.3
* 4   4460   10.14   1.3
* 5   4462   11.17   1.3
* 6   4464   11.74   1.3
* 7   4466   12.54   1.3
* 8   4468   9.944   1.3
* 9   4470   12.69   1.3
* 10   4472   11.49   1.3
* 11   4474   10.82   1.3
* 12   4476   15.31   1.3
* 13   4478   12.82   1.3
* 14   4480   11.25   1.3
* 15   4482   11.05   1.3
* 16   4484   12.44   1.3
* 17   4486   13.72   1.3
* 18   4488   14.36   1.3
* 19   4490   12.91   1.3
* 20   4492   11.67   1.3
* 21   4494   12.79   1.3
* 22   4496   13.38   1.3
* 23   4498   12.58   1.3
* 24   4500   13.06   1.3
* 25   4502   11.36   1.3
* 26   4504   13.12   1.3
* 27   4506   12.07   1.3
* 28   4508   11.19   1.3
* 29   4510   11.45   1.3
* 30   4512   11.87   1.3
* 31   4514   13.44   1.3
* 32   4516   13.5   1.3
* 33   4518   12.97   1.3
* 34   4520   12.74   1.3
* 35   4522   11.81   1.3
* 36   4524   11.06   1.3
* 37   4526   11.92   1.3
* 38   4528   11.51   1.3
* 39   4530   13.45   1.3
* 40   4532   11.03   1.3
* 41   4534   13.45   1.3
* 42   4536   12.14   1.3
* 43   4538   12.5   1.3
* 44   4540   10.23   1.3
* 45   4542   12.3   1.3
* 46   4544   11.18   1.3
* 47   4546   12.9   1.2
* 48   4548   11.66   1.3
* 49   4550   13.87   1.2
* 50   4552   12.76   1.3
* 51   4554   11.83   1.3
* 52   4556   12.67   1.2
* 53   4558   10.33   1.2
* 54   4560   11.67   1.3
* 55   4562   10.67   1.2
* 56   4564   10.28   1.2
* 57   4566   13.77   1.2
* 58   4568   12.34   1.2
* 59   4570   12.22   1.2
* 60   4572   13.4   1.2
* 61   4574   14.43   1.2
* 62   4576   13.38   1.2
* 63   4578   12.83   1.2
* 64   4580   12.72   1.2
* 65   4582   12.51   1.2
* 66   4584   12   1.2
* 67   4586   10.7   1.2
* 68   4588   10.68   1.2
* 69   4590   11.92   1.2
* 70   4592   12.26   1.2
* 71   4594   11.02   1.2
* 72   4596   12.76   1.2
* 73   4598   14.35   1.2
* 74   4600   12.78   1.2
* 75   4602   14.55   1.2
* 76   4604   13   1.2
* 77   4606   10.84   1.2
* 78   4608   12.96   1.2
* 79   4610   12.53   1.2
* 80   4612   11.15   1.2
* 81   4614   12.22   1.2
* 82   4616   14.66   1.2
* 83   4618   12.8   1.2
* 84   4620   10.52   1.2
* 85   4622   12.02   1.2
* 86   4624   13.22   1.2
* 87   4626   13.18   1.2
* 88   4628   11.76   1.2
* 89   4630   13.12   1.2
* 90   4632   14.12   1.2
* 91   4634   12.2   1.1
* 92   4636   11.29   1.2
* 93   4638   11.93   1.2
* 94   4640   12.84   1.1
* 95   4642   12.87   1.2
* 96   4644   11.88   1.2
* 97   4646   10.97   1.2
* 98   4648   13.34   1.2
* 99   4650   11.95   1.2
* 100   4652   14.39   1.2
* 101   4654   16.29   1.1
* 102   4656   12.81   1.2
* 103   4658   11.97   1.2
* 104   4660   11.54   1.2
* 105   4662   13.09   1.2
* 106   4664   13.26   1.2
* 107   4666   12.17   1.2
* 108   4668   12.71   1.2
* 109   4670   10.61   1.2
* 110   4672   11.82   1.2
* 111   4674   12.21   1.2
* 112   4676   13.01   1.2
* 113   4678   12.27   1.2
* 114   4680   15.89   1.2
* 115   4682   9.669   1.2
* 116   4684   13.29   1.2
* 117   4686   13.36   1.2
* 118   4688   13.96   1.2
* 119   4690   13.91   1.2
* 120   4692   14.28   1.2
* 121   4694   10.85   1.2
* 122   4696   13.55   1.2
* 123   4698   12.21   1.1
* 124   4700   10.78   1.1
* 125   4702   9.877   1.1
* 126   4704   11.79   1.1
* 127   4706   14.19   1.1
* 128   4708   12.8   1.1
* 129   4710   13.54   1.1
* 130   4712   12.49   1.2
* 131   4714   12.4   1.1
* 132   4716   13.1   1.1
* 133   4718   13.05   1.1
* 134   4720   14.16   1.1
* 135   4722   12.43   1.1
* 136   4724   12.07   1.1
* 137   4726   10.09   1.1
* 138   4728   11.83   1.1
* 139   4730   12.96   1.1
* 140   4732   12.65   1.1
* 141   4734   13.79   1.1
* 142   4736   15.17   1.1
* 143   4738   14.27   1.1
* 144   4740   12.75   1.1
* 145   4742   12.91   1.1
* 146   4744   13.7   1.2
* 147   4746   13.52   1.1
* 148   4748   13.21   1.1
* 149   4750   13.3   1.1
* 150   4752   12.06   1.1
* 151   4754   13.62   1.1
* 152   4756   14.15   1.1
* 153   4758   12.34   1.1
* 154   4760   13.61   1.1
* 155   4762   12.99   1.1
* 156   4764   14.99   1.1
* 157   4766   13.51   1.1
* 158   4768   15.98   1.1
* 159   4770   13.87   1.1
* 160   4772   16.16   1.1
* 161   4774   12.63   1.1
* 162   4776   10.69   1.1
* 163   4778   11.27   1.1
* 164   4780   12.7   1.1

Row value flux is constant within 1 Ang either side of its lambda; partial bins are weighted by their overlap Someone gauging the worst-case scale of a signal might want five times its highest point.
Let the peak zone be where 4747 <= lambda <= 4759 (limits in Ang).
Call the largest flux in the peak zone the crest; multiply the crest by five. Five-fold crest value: 71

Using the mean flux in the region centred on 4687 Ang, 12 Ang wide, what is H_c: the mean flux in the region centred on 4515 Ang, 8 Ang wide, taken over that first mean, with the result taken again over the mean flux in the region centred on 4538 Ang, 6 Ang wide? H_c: 0.085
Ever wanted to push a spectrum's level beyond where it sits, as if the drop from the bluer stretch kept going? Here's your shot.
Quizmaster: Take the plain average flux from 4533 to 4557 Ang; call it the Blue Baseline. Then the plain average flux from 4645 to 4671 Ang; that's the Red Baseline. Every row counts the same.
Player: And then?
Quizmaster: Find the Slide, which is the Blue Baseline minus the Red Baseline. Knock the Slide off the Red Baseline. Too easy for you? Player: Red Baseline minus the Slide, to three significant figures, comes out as 13.1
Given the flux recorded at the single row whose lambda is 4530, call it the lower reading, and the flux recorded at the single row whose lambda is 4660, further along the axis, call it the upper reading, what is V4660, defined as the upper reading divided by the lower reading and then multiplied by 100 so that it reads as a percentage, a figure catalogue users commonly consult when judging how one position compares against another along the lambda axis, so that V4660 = 86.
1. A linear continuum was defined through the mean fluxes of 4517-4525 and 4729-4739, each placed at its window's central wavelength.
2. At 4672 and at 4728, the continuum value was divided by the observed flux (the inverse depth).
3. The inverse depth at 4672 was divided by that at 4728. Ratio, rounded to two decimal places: 0.97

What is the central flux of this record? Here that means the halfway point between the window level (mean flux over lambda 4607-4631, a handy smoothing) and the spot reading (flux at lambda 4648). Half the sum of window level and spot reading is 12.9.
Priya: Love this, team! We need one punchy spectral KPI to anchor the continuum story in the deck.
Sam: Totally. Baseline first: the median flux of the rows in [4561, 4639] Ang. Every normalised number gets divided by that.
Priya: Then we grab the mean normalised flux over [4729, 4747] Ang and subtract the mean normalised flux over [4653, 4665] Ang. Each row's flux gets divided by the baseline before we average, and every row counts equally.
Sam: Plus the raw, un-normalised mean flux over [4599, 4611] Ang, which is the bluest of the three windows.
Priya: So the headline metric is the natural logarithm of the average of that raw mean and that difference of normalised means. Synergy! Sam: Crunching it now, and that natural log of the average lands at 1.857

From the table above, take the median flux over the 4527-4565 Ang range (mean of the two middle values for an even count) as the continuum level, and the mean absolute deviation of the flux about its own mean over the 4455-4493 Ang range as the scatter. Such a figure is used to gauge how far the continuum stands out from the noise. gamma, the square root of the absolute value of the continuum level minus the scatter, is 3.25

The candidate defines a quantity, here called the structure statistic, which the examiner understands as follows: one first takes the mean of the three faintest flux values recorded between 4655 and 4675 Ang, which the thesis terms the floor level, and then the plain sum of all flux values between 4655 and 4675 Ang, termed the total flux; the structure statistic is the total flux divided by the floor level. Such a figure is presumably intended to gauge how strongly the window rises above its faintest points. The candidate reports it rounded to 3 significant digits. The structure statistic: 10.8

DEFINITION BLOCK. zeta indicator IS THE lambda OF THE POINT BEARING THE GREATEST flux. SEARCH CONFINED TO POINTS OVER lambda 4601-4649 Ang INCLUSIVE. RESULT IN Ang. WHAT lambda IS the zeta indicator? 4616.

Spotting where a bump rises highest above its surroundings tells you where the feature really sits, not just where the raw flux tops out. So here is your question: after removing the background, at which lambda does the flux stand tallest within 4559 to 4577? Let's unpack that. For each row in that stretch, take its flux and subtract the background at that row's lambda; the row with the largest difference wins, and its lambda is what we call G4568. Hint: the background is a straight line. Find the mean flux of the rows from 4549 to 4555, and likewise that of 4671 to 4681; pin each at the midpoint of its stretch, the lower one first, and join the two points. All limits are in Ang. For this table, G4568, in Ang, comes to 4574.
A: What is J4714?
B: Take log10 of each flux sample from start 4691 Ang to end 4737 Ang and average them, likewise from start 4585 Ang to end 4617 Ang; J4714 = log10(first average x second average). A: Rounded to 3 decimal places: 0.079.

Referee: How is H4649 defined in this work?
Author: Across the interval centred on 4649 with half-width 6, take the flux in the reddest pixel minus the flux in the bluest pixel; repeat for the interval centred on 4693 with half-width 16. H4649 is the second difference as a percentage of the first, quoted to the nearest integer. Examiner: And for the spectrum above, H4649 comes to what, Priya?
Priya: 12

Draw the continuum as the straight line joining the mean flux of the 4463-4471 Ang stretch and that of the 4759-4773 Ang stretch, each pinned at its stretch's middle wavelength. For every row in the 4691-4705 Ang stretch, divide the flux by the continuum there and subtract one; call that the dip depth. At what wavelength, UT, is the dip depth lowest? 4702 Ang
